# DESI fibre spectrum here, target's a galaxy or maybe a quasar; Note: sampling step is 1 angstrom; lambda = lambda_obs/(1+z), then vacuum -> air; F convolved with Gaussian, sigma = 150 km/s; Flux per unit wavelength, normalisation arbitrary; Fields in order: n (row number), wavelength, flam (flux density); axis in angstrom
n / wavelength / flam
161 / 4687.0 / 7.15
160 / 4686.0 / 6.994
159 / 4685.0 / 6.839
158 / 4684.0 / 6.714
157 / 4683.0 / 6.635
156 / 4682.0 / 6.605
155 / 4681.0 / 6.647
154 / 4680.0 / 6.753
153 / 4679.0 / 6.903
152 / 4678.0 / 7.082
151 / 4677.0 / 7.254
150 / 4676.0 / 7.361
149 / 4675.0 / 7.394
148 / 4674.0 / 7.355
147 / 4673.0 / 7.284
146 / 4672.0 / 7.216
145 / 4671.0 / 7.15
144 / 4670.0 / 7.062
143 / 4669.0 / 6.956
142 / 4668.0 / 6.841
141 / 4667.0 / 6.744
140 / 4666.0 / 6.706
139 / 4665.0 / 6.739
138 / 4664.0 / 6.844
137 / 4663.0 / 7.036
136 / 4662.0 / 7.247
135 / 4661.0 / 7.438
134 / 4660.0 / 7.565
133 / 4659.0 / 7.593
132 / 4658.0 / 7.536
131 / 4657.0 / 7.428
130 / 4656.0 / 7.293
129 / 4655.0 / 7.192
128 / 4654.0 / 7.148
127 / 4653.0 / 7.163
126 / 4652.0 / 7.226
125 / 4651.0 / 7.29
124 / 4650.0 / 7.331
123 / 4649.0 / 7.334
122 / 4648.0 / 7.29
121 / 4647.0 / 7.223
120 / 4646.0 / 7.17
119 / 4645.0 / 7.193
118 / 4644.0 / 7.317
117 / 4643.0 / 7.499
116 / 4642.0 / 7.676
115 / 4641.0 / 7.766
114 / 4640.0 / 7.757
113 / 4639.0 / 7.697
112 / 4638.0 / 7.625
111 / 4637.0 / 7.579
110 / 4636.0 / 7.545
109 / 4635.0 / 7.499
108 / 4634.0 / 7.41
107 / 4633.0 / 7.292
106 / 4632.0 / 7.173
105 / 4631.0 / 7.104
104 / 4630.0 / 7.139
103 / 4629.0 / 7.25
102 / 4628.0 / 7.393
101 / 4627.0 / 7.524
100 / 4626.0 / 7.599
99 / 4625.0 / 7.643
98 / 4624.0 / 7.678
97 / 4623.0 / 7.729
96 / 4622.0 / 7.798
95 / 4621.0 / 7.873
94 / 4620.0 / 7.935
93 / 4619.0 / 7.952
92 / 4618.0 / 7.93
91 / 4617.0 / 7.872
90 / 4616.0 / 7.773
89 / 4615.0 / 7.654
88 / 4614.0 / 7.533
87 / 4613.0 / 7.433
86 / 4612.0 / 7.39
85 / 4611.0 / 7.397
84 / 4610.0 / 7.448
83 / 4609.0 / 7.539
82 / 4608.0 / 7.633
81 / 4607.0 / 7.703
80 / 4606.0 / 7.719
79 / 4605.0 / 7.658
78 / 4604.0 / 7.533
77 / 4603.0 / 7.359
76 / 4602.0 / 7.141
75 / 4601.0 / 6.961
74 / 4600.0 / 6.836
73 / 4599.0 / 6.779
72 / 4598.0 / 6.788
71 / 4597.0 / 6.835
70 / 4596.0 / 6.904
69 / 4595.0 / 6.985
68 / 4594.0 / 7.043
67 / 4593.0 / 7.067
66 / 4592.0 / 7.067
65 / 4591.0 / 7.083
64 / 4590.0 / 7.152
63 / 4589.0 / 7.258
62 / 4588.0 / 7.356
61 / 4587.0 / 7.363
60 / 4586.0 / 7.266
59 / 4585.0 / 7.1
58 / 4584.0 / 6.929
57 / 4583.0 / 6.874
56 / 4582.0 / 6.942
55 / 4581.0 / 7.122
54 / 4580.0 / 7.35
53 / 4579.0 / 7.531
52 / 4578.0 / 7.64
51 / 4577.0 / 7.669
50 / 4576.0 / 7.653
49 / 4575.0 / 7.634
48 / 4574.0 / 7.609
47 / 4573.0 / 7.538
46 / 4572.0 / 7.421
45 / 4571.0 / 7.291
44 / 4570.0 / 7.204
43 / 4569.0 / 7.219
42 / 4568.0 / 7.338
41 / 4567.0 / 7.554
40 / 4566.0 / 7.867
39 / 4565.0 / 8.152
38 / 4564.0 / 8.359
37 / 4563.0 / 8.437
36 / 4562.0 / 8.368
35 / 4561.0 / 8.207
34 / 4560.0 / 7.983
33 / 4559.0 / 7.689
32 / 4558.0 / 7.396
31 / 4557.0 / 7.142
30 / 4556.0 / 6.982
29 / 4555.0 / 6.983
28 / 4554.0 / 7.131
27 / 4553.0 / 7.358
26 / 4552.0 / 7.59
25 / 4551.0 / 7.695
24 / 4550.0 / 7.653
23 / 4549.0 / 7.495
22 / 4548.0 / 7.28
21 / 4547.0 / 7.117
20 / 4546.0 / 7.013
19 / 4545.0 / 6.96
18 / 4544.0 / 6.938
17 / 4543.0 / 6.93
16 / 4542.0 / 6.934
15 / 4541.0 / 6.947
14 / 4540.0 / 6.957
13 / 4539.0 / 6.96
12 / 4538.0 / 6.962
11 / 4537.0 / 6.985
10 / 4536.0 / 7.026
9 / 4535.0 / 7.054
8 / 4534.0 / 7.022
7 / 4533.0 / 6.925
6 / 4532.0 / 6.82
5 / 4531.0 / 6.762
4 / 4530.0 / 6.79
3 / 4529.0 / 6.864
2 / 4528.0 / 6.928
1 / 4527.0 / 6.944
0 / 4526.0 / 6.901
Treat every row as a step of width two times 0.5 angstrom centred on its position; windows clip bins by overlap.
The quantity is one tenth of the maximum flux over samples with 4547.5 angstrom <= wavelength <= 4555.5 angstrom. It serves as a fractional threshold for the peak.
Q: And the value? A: 0.77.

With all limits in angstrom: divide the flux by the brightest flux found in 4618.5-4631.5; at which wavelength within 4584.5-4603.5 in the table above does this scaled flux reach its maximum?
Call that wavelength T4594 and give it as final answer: 4587.0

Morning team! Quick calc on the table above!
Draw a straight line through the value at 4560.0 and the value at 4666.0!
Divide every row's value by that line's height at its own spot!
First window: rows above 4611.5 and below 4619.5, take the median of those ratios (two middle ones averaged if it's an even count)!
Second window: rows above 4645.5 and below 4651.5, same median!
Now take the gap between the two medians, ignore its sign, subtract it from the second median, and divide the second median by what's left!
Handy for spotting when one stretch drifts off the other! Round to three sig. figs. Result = 1.00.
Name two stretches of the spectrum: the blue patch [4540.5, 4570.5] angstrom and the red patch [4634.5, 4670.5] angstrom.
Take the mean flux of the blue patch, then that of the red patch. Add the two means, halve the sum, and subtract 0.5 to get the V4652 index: 6.88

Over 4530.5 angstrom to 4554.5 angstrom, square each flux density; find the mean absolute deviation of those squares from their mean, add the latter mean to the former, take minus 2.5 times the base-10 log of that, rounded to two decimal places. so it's -4.32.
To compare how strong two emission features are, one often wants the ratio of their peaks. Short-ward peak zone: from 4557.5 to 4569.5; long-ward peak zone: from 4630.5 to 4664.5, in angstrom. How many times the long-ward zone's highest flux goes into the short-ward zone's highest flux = 1.09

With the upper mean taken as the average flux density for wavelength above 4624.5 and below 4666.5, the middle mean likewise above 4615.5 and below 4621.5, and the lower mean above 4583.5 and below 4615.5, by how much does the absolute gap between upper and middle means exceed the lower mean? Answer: -6.7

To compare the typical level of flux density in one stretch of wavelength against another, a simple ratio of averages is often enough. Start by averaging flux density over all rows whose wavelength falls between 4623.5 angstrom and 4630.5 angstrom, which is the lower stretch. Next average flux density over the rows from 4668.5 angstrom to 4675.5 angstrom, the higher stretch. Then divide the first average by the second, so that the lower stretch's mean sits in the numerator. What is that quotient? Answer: 1.04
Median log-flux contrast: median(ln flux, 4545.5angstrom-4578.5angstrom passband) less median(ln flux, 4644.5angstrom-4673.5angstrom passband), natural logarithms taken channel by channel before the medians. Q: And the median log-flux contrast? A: 0.046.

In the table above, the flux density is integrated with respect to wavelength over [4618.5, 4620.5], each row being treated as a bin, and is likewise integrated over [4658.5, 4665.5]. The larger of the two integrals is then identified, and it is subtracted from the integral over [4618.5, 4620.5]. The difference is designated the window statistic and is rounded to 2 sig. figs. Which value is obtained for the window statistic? -35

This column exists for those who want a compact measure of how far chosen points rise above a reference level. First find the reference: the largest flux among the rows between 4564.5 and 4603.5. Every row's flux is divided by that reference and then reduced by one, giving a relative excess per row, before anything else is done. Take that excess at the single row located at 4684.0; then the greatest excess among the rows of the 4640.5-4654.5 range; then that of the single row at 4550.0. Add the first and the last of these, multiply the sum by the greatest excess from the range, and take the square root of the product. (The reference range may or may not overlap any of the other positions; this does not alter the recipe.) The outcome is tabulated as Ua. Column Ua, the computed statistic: 0.106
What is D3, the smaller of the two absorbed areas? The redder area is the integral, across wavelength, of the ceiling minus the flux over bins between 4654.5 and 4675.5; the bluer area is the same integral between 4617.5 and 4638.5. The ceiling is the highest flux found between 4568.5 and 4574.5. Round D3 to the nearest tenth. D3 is 1.1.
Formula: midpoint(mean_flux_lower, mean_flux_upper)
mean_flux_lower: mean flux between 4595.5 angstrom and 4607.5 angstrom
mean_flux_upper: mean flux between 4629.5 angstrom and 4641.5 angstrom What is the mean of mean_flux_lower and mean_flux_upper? 7.33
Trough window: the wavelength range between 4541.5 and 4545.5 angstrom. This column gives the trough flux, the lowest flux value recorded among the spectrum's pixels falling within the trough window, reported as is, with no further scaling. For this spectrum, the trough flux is 6.93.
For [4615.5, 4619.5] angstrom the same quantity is 7.773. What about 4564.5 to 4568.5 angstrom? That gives 7.338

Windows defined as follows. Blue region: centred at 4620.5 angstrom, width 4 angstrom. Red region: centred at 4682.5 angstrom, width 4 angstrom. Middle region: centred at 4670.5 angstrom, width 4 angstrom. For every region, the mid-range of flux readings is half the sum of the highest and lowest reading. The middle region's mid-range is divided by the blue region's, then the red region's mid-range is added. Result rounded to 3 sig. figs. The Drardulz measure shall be 7.56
